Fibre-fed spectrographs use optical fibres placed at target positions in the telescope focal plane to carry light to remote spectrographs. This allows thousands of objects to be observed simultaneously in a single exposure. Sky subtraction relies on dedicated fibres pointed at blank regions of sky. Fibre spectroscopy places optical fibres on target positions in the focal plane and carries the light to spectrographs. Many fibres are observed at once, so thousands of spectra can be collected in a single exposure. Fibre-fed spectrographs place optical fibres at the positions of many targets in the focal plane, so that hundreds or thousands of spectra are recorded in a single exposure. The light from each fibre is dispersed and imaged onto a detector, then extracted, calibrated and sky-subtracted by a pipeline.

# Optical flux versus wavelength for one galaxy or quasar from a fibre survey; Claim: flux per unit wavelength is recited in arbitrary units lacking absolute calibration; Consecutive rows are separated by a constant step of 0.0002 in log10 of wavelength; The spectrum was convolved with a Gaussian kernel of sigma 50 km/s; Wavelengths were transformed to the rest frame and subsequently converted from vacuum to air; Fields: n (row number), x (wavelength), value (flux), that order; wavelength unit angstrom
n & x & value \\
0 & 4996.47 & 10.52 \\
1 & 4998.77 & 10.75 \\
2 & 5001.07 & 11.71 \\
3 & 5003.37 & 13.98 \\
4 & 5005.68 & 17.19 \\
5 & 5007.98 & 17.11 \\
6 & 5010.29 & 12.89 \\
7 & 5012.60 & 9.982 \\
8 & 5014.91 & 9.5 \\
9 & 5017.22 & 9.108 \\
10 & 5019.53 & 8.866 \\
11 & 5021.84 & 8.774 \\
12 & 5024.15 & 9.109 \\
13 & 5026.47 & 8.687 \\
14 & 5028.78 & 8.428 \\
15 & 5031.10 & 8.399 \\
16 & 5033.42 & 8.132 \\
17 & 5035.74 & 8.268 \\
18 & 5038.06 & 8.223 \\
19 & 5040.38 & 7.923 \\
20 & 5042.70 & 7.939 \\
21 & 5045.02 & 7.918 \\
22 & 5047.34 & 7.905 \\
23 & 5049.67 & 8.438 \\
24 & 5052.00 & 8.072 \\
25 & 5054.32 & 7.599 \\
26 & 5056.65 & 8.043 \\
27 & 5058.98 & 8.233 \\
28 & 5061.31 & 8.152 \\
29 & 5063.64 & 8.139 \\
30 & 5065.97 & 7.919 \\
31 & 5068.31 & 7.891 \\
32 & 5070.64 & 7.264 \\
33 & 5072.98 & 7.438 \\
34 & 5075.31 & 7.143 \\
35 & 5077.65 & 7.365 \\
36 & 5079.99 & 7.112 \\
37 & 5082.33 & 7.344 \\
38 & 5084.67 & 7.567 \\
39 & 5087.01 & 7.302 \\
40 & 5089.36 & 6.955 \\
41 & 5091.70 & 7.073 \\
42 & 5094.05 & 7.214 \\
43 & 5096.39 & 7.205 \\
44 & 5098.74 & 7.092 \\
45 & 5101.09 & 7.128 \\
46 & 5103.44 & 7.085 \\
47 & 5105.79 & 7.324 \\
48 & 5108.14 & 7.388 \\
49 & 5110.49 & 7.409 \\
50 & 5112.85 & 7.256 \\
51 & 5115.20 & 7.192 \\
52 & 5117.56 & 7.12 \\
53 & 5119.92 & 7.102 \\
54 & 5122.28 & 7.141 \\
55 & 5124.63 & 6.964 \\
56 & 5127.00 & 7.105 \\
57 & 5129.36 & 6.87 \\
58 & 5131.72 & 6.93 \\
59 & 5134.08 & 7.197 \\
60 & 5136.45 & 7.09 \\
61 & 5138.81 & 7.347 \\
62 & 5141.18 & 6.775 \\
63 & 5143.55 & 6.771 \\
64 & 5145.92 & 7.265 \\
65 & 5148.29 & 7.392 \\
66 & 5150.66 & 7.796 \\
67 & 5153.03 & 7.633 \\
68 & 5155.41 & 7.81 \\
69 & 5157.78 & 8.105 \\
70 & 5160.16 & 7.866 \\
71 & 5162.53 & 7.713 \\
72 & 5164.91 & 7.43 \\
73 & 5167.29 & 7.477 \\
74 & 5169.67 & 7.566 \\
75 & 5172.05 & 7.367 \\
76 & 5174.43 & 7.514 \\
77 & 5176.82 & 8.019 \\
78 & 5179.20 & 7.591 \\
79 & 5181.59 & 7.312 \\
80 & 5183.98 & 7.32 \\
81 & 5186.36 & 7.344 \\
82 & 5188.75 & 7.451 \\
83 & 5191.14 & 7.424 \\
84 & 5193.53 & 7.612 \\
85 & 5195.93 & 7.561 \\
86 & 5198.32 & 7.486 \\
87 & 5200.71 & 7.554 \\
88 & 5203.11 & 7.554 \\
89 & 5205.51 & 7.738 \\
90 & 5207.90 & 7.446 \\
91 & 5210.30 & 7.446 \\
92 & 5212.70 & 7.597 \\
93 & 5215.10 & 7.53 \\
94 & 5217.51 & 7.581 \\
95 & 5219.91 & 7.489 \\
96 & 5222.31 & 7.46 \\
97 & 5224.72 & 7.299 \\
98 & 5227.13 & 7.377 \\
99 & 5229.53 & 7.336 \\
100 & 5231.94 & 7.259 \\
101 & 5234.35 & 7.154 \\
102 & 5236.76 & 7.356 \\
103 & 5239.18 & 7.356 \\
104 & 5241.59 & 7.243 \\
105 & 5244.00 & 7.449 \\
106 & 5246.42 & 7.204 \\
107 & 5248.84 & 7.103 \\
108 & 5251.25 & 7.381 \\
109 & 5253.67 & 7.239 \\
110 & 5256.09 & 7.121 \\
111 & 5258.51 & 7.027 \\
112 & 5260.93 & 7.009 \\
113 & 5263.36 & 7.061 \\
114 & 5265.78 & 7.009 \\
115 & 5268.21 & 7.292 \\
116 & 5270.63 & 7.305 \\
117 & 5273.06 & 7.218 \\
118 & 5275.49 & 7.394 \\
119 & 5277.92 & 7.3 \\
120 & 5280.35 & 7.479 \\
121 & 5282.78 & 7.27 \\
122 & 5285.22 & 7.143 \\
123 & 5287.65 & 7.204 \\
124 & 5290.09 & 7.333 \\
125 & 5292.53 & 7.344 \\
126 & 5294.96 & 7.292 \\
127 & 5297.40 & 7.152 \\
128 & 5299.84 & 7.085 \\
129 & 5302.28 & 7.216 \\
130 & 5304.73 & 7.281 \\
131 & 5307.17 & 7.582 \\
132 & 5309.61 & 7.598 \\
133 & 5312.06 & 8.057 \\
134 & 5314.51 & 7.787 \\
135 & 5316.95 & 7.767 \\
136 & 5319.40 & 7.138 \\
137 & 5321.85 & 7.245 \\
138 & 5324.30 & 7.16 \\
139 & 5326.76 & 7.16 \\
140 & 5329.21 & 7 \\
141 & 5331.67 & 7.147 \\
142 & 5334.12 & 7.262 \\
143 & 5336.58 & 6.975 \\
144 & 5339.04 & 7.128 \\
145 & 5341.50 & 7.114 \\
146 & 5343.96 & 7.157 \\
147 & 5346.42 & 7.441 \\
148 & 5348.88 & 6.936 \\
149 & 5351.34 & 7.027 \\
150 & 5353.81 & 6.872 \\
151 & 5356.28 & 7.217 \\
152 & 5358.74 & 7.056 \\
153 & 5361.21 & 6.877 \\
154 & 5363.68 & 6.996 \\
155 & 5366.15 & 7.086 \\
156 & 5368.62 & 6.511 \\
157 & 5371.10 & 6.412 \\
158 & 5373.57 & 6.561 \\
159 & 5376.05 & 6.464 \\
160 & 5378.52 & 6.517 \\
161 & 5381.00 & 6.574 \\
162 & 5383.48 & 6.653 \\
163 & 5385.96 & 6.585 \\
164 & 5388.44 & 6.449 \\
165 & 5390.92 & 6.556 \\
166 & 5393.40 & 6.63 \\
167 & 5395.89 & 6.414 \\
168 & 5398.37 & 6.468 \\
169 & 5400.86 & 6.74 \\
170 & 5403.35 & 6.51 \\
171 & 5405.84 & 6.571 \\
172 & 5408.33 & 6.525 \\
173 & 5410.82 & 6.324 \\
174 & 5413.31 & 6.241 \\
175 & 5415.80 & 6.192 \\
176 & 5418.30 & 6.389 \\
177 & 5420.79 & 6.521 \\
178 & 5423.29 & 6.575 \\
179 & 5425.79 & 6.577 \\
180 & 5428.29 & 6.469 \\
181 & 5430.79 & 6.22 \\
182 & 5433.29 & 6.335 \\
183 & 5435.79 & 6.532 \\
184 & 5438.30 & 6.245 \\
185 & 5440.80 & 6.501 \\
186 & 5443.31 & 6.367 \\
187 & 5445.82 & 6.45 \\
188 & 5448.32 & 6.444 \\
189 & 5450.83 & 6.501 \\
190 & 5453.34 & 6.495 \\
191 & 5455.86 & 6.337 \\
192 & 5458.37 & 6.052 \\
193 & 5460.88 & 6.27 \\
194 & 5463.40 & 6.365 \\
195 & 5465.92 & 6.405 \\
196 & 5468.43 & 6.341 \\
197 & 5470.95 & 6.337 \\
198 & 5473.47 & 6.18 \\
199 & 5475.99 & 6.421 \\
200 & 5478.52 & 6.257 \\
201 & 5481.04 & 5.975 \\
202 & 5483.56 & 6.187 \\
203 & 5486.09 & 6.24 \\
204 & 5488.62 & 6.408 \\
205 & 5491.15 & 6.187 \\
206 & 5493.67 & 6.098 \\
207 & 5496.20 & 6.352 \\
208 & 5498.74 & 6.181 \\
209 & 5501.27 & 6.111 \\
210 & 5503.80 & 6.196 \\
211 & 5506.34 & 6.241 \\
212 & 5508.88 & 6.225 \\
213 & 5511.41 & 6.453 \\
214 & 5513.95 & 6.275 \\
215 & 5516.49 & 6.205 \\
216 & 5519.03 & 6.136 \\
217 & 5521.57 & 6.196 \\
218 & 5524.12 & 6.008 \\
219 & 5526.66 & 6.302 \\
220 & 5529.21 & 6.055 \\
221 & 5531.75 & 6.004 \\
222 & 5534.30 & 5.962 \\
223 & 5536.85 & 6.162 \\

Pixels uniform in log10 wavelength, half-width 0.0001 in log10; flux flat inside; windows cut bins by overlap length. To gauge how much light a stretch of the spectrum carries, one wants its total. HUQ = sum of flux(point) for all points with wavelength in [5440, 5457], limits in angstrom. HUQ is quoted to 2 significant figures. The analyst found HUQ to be 45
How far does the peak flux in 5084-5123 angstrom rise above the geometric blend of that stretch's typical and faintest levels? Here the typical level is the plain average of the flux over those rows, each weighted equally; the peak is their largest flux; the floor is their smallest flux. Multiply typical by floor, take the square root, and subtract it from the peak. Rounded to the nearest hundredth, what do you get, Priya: 0.49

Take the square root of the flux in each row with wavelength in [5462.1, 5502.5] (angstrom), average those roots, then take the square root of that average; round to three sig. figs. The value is 1.58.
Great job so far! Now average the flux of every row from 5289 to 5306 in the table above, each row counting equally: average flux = 7.2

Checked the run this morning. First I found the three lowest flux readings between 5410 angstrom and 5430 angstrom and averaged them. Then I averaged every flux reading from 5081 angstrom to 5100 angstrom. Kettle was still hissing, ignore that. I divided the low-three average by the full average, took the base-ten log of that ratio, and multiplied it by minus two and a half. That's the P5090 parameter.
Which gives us 0.16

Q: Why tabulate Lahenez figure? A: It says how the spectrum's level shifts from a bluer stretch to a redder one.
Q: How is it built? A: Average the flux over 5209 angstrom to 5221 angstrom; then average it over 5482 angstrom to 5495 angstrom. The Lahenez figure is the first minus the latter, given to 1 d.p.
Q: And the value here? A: 1.3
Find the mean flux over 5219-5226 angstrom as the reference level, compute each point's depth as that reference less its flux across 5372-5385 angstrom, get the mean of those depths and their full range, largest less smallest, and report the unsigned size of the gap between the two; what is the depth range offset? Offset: 0.67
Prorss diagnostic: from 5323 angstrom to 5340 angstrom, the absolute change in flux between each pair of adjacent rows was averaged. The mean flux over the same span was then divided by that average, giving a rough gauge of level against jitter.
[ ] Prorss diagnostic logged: 50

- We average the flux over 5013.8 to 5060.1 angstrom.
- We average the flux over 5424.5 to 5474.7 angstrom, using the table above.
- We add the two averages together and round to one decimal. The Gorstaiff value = 14.7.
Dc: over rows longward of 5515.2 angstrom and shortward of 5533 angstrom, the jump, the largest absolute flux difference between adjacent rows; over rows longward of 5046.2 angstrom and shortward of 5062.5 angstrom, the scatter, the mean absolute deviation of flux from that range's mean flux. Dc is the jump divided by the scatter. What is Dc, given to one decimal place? 1.6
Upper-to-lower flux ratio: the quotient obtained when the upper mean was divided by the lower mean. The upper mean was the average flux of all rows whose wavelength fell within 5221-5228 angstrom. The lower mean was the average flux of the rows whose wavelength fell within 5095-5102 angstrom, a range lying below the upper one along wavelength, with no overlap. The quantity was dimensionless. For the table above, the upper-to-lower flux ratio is 1.03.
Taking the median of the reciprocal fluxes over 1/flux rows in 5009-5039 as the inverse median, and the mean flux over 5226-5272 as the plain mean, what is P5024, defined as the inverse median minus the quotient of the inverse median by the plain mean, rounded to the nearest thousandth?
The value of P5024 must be 0.098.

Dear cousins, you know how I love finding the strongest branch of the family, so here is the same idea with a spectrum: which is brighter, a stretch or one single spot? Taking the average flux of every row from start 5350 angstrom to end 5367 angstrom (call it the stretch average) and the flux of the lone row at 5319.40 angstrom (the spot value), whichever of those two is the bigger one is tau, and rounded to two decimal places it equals 7.14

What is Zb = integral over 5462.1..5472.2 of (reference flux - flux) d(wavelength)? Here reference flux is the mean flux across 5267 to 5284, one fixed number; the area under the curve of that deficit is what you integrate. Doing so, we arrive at 10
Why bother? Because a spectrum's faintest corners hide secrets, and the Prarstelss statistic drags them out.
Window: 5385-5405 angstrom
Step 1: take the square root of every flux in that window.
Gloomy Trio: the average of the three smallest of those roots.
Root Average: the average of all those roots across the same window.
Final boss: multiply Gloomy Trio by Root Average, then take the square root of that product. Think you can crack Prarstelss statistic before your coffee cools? 2.55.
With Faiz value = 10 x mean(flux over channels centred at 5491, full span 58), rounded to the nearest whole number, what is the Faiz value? 63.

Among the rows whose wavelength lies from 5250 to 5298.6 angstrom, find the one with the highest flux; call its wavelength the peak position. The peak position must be 5280.35 angstrom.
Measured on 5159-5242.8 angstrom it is 5176.82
